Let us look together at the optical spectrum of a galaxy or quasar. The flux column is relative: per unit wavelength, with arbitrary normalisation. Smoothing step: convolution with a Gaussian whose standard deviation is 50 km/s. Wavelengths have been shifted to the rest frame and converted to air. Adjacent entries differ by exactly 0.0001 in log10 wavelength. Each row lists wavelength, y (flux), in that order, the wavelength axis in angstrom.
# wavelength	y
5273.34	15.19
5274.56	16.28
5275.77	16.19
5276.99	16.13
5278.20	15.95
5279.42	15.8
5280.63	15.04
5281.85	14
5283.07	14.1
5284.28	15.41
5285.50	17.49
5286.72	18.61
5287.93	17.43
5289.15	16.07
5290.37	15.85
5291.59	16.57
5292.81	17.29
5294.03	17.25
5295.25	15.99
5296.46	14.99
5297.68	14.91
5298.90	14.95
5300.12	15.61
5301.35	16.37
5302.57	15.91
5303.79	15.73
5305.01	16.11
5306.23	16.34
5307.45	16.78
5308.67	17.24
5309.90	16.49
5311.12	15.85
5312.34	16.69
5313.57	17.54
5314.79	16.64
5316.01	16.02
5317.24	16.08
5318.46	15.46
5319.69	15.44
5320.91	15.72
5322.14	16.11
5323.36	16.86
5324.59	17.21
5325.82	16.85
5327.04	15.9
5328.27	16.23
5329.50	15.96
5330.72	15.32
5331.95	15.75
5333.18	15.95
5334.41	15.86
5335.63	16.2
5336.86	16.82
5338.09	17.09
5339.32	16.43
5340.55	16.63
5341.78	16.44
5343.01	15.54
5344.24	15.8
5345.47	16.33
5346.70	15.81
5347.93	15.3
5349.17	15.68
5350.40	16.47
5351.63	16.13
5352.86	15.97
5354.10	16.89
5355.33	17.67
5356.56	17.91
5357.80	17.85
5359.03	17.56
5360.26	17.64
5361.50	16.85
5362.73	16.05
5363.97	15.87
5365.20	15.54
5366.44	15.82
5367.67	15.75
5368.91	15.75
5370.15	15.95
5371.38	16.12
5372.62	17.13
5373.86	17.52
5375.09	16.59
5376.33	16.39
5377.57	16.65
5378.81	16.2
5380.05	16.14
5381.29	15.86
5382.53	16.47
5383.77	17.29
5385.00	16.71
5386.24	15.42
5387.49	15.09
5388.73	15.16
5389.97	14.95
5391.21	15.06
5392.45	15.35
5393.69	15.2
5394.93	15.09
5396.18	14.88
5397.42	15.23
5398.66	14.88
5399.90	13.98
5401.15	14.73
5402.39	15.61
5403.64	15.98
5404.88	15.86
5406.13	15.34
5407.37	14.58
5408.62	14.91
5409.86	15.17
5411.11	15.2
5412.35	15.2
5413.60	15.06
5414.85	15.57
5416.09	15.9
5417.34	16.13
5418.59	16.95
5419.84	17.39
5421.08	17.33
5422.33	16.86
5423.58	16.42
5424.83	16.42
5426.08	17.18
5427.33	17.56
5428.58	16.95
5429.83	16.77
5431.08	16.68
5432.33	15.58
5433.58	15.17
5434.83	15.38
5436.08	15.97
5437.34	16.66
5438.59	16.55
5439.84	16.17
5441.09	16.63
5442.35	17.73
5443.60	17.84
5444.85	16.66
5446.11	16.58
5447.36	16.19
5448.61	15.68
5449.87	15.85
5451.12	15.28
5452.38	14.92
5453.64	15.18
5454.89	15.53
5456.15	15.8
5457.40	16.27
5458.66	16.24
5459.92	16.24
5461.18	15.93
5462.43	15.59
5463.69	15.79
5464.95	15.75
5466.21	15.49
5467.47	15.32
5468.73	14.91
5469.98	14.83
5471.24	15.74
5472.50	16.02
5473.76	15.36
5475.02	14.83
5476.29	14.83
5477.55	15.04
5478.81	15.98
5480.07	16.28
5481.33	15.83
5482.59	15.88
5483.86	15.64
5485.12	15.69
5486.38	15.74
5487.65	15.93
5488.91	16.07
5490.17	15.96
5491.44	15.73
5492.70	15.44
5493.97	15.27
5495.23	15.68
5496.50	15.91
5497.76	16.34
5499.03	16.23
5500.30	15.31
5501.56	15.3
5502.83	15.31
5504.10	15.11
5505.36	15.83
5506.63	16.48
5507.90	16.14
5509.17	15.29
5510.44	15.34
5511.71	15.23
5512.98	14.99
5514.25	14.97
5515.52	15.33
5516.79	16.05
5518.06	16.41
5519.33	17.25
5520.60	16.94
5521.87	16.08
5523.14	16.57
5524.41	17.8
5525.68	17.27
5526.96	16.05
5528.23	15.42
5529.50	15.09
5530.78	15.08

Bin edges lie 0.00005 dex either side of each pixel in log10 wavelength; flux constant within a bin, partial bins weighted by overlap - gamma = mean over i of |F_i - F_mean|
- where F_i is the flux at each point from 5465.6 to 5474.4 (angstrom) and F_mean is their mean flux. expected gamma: 0.32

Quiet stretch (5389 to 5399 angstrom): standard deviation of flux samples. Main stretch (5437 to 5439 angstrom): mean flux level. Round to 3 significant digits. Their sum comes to 16.8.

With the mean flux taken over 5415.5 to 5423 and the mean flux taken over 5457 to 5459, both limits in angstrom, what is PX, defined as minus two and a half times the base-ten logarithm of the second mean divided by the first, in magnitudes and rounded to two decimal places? 0.03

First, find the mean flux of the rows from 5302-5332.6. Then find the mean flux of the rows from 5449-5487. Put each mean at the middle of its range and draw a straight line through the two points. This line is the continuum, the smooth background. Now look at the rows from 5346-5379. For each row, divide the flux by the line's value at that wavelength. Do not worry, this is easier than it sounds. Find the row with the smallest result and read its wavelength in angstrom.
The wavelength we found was 5347.93 angstrom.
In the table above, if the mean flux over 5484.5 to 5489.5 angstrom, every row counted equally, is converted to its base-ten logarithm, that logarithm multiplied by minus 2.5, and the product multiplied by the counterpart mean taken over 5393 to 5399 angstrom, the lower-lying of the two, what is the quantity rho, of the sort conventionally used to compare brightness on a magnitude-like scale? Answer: -45.2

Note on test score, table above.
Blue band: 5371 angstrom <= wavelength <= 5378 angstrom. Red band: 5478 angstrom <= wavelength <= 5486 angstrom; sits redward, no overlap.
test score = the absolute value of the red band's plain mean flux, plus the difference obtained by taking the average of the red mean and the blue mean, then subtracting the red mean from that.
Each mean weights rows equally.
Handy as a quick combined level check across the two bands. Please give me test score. 16.3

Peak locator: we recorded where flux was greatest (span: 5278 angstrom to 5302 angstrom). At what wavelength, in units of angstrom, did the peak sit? 5286.72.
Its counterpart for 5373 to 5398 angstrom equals 5373.86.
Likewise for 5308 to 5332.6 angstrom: 5313.57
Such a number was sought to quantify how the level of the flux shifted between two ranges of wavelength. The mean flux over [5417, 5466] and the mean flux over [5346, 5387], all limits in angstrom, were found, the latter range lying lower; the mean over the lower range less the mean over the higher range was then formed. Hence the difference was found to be 0.15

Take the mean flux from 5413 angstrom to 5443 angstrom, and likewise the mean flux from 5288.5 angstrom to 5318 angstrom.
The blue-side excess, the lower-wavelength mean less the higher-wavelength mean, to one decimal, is -0.2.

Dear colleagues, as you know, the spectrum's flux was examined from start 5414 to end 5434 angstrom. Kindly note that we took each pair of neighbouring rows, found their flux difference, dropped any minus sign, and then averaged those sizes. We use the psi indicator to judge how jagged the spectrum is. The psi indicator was 0.421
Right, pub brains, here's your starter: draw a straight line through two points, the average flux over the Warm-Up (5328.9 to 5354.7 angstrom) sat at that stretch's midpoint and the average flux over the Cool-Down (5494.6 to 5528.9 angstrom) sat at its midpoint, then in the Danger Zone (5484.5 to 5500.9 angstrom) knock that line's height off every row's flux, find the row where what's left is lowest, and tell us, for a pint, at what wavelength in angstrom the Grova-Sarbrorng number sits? 5493.97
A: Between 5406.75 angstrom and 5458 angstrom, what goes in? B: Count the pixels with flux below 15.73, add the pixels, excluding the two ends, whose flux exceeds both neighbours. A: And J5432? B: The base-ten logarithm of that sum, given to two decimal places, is 1.30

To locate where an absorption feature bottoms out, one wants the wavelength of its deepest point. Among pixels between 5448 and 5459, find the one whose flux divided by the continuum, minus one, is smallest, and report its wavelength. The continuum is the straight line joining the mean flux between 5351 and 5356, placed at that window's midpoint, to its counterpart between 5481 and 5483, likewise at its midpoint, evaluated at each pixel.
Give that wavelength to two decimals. 5452.38 angstrom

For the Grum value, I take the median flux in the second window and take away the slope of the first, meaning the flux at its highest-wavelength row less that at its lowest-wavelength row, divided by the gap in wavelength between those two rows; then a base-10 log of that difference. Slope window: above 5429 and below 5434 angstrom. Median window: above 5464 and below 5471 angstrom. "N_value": 1.20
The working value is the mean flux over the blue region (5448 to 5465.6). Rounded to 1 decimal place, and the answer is 15.7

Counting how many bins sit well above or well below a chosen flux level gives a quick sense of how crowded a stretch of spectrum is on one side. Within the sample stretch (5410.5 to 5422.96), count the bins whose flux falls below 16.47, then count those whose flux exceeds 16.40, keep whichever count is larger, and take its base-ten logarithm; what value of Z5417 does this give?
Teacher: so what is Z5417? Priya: 0.78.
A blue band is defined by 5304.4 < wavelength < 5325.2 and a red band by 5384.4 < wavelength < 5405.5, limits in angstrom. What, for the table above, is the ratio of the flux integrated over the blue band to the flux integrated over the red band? 1.06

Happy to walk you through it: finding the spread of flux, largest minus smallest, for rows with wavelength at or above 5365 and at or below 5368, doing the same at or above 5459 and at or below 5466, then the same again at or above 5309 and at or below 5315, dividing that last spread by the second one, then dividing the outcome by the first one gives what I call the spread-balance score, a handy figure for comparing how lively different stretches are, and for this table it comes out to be 9.29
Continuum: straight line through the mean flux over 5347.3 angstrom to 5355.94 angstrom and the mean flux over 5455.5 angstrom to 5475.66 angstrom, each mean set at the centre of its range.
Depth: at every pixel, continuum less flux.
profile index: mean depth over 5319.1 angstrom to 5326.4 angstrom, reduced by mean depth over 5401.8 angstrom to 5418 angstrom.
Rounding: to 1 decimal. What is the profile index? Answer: -0.4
